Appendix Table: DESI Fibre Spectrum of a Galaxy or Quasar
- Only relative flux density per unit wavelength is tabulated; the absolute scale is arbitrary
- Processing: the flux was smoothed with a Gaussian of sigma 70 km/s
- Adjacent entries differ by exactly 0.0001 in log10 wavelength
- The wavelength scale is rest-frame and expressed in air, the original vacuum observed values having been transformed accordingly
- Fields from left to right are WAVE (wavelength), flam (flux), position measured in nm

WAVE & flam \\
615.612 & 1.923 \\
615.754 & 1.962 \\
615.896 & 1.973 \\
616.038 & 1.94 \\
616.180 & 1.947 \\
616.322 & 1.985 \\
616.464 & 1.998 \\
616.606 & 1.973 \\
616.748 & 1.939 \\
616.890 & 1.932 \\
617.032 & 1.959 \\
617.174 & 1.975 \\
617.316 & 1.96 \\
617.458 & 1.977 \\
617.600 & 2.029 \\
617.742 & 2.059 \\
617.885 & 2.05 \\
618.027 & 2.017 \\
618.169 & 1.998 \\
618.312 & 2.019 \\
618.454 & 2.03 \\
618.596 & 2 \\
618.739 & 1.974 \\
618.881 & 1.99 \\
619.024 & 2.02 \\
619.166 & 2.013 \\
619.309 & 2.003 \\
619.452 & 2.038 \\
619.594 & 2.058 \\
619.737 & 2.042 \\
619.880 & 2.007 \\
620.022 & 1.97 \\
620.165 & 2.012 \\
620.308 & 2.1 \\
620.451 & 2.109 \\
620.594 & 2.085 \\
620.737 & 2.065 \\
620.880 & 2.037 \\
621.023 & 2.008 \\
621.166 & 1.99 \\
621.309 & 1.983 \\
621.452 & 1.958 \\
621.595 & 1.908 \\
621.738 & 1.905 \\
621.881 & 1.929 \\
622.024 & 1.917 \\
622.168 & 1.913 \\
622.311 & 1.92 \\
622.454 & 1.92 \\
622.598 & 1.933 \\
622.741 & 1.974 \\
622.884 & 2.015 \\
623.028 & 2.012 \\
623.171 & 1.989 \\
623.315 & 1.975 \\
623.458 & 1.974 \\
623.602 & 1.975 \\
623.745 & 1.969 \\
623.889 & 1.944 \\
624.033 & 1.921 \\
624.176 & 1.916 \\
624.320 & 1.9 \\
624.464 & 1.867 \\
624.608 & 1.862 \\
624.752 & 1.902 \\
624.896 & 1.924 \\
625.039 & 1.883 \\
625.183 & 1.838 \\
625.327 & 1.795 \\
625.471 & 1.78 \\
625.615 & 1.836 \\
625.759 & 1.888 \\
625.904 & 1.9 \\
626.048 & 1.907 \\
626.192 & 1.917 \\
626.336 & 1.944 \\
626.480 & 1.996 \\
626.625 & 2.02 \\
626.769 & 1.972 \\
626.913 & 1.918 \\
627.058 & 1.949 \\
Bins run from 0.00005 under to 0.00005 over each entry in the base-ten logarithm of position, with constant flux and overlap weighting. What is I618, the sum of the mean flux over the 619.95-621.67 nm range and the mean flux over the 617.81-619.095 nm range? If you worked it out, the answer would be 4.03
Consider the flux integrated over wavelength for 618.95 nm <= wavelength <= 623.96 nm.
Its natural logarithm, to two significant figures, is 2.3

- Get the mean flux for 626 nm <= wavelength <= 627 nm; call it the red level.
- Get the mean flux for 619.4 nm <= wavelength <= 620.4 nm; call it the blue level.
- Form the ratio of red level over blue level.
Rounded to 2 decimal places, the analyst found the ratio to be 0.96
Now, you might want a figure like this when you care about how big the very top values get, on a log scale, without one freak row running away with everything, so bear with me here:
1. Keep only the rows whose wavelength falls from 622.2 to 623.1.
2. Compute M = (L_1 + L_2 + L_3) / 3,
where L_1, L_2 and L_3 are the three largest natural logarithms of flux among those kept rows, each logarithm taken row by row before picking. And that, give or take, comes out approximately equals 0.693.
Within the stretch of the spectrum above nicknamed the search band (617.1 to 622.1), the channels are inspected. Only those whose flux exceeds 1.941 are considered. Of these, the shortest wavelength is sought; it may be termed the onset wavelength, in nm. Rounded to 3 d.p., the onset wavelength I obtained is 617.174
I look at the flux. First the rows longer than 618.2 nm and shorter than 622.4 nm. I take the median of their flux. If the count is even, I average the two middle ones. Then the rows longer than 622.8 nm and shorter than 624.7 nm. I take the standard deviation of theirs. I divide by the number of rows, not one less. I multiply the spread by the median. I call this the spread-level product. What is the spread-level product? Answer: 0.098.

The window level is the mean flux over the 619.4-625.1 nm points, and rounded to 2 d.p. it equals 1.97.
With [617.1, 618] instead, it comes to 2.01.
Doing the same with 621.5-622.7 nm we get 1.92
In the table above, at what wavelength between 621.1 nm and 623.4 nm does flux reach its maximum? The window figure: 622.884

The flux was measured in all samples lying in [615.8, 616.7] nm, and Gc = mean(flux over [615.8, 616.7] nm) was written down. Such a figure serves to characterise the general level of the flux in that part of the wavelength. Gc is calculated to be 1.97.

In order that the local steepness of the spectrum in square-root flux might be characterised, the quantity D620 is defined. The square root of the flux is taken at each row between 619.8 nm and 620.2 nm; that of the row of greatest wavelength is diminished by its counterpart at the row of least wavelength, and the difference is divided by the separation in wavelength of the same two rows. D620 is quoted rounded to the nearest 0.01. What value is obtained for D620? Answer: 0.01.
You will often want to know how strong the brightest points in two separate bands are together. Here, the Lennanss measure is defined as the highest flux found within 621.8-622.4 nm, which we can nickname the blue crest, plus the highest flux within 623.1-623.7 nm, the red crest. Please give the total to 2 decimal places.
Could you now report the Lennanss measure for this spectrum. 3.92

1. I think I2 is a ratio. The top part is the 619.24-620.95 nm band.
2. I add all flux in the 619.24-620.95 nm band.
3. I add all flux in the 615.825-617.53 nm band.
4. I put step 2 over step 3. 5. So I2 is 1.04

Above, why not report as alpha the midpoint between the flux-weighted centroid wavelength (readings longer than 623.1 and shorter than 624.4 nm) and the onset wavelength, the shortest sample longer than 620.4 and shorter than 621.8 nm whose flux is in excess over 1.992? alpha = 622.10 nm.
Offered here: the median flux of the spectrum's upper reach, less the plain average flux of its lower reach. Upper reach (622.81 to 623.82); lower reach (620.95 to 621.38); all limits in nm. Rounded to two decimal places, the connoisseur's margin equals -0.02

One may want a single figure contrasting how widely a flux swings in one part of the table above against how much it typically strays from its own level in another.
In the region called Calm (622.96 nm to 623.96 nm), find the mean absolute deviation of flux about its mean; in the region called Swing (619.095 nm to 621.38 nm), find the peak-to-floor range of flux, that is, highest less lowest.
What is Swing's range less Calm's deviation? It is 0.13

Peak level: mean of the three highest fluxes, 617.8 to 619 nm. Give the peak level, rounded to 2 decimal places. 2.03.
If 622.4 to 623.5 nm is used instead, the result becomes 2.01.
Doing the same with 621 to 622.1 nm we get 1.99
